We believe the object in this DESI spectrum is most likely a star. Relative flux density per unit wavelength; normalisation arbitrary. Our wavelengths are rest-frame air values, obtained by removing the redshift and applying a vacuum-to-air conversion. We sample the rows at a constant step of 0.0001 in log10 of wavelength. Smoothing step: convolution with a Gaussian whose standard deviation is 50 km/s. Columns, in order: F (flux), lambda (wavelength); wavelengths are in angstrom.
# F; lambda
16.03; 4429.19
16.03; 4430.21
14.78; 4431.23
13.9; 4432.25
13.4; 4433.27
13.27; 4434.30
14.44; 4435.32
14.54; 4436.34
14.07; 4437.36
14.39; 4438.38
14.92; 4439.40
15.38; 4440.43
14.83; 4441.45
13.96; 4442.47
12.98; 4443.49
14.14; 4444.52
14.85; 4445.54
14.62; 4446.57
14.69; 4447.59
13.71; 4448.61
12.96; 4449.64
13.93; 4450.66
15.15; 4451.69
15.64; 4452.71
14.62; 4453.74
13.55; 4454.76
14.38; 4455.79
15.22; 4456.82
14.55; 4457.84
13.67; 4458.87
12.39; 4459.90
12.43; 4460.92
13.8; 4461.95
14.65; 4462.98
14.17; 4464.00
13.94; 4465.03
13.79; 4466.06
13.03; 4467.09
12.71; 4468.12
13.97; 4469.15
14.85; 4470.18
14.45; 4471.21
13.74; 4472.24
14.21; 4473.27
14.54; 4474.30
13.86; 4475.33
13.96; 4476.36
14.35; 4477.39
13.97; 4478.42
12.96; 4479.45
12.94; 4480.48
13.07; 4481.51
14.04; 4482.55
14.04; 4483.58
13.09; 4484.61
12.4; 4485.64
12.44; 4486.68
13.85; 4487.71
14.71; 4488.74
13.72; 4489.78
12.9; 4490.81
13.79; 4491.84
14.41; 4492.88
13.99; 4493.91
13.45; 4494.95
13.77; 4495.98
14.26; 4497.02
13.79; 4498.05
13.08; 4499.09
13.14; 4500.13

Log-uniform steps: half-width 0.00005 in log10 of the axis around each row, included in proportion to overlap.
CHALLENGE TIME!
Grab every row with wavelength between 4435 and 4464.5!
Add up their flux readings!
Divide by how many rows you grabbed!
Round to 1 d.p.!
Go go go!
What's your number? 14.2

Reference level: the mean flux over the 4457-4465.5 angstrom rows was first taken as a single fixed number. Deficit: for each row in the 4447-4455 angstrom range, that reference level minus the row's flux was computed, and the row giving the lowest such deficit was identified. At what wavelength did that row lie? 4452.71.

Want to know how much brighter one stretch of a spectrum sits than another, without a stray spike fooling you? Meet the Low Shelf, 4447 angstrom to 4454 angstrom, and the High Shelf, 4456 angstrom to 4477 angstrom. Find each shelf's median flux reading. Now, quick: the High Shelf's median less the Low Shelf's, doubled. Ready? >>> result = -1.3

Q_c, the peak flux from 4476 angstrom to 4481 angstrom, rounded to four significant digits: 14.35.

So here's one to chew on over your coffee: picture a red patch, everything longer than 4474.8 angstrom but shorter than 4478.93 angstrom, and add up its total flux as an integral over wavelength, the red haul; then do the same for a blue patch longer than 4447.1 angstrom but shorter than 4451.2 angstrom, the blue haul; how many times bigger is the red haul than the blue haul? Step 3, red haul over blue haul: 1.02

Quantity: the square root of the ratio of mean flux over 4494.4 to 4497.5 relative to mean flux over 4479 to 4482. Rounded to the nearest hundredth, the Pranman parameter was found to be 1.03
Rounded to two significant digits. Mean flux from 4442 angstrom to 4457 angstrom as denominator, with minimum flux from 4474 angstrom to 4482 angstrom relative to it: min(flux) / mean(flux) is 0.91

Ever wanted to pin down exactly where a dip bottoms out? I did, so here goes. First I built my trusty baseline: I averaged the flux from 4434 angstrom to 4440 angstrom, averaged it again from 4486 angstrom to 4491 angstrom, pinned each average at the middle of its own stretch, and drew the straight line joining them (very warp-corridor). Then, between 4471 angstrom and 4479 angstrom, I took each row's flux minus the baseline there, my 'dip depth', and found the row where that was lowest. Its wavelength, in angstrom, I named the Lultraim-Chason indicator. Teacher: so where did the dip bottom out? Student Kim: 4472.24 angstrom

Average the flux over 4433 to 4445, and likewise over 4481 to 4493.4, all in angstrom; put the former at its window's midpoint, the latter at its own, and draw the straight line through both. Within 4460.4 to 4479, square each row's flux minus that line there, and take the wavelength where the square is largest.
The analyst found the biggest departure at 4460.92 angstrom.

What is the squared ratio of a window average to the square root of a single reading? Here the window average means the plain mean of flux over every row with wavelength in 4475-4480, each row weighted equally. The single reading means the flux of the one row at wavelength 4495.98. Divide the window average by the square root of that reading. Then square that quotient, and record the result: 13.9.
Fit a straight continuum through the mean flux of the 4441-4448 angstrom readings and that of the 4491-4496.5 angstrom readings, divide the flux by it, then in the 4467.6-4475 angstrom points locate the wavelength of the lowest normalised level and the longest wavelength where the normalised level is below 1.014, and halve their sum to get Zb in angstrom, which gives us 4470.7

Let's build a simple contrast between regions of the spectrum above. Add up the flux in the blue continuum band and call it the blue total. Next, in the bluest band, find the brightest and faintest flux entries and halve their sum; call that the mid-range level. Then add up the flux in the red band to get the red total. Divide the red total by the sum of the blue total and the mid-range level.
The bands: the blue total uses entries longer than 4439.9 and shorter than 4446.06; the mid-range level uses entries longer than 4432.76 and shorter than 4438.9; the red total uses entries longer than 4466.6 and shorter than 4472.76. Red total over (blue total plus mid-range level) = 0.827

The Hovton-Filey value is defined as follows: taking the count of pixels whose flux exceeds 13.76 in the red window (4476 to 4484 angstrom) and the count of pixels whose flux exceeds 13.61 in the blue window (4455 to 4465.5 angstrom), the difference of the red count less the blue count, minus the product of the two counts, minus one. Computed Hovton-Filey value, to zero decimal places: -44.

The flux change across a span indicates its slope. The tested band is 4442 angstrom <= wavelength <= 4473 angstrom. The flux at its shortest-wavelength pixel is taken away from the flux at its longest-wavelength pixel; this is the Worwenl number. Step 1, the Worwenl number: -0.22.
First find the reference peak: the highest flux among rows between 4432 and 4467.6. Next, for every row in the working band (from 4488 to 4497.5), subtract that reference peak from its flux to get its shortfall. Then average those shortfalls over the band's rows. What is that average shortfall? -1.8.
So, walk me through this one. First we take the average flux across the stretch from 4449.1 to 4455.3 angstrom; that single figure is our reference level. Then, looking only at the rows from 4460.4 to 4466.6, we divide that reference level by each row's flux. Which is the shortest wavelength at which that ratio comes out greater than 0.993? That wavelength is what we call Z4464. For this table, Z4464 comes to 4460.92 angstrom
